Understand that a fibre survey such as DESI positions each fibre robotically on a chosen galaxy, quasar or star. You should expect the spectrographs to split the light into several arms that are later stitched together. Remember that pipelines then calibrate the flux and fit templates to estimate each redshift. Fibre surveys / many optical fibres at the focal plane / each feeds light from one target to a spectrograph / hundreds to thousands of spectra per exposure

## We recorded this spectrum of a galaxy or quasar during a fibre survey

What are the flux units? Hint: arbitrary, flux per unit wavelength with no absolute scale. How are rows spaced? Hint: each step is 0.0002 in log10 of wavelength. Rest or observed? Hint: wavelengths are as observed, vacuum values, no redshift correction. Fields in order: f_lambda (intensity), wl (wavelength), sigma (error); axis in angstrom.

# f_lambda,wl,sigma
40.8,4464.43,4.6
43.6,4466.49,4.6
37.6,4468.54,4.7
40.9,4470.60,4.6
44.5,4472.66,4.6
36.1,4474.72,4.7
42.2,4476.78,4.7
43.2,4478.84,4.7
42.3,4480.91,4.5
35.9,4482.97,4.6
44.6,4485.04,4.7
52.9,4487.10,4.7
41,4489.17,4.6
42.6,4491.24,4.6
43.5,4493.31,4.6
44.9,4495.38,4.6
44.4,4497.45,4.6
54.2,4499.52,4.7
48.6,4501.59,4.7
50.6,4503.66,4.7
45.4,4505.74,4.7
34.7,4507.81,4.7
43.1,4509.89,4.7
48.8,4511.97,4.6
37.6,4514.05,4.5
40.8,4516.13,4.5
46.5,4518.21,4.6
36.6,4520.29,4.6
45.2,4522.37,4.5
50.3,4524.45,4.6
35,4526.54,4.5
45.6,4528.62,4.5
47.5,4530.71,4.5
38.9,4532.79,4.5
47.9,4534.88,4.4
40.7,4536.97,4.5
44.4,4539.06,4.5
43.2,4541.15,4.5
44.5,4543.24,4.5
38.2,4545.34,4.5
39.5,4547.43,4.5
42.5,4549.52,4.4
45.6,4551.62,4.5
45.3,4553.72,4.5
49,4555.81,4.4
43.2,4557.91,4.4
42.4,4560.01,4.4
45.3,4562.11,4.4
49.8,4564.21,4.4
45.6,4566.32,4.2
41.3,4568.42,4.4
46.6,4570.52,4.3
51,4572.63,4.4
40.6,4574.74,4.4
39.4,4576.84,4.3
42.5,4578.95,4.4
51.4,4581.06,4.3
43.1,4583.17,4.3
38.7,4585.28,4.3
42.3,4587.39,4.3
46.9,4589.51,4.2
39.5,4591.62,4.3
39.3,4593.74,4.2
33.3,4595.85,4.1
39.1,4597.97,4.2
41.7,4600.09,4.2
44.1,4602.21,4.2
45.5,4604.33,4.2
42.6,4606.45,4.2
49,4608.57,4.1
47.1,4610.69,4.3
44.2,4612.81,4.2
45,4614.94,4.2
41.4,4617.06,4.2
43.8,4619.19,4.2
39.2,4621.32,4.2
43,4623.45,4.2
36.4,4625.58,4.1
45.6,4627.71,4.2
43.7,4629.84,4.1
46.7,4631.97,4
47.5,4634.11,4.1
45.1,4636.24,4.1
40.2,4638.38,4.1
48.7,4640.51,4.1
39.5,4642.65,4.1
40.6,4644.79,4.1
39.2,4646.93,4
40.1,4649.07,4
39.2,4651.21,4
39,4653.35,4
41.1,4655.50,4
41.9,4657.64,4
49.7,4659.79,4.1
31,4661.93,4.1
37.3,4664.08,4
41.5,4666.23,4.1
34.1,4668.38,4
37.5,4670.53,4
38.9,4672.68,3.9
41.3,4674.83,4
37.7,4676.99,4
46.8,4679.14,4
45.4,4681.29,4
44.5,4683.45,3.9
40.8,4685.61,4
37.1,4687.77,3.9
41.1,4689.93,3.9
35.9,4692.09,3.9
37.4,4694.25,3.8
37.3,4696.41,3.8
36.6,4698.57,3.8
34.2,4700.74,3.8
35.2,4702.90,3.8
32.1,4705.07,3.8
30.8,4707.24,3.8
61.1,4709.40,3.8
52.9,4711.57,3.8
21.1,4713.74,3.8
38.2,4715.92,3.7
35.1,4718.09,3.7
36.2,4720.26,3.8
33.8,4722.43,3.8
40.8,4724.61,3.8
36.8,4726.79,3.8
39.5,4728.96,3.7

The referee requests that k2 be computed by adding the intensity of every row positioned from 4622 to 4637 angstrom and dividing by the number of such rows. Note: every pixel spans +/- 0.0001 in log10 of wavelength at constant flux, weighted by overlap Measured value 44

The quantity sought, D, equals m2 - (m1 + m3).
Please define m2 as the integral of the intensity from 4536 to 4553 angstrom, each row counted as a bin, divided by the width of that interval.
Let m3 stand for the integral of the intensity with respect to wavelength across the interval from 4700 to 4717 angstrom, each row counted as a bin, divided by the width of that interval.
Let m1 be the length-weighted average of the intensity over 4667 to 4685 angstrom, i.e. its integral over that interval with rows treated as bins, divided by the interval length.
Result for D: -36.7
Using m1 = 40.8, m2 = 42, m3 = 38.3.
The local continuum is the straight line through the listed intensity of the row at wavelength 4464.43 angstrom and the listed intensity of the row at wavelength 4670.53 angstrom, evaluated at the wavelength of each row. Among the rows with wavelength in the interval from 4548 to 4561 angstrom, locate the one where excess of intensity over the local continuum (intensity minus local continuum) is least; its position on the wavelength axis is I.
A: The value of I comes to 4549.52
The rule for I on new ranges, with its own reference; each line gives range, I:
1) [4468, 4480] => 4474.72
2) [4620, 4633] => 4625.58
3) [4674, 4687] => 4676.99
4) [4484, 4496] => 4489.17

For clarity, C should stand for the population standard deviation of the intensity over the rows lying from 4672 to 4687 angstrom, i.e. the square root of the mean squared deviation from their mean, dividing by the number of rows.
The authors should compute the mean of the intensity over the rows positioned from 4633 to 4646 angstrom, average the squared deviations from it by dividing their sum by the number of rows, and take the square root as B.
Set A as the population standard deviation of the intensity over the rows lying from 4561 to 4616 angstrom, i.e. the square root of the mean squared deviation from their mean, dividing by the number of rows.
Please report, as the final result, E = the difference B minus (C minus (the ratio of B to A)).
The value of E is 1.4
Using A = 4.2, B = 3.7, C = 3.2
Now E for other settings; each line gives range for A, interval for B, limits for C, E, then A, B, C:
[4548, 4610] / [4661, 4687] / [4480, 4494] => 0.8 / 4.1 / 4.4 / 4.7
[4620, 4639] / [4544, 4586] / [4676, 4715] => -3.5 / 3.5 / 3.9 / 8.6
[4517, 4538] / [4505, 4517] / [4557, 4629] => 1.7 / 5.0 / 4.7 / 4.0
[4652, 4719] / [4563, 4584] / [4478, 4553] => 0.1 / 7.1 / 4.2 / 4.7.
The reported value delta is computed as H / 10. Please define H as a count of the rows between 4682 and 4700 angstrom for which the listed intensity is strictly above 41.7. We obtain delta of 0.10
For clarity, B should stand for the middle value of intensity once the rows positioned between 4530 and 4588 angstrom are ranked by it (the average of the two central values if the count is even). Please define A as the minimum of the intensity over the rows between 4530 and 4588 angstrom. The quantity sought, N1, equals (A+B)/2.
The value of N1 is 41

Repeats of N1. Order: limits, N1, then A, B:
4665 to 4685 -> 38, 34.1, 41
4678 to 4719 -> 29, 21.1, 37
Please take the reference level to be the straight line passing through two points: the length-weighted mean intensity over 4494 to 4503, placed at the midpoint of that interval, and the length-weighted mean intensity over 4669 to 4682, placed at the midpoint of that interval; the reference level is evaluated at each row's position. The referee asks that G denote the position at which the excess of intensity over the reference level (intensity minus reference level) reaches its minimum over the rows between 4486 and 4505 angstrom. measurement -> 4489.17 angstrom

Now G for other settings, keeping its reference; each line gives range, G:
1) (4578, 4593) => 4585.28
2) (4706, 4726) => 4713.74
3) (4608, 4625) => 4621.32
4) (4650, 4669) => 4661.93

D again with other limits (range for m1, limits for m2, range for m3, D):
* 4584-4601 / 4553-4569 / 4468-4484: -35.2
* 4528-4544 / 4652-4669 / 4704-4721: -43.0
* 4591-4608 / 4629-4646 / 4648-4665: -36.9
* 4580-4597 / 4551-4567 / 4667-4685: -36.8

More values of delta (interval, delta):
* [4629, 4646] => 0.50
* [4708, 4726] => 0.20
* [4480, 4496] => 0.60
